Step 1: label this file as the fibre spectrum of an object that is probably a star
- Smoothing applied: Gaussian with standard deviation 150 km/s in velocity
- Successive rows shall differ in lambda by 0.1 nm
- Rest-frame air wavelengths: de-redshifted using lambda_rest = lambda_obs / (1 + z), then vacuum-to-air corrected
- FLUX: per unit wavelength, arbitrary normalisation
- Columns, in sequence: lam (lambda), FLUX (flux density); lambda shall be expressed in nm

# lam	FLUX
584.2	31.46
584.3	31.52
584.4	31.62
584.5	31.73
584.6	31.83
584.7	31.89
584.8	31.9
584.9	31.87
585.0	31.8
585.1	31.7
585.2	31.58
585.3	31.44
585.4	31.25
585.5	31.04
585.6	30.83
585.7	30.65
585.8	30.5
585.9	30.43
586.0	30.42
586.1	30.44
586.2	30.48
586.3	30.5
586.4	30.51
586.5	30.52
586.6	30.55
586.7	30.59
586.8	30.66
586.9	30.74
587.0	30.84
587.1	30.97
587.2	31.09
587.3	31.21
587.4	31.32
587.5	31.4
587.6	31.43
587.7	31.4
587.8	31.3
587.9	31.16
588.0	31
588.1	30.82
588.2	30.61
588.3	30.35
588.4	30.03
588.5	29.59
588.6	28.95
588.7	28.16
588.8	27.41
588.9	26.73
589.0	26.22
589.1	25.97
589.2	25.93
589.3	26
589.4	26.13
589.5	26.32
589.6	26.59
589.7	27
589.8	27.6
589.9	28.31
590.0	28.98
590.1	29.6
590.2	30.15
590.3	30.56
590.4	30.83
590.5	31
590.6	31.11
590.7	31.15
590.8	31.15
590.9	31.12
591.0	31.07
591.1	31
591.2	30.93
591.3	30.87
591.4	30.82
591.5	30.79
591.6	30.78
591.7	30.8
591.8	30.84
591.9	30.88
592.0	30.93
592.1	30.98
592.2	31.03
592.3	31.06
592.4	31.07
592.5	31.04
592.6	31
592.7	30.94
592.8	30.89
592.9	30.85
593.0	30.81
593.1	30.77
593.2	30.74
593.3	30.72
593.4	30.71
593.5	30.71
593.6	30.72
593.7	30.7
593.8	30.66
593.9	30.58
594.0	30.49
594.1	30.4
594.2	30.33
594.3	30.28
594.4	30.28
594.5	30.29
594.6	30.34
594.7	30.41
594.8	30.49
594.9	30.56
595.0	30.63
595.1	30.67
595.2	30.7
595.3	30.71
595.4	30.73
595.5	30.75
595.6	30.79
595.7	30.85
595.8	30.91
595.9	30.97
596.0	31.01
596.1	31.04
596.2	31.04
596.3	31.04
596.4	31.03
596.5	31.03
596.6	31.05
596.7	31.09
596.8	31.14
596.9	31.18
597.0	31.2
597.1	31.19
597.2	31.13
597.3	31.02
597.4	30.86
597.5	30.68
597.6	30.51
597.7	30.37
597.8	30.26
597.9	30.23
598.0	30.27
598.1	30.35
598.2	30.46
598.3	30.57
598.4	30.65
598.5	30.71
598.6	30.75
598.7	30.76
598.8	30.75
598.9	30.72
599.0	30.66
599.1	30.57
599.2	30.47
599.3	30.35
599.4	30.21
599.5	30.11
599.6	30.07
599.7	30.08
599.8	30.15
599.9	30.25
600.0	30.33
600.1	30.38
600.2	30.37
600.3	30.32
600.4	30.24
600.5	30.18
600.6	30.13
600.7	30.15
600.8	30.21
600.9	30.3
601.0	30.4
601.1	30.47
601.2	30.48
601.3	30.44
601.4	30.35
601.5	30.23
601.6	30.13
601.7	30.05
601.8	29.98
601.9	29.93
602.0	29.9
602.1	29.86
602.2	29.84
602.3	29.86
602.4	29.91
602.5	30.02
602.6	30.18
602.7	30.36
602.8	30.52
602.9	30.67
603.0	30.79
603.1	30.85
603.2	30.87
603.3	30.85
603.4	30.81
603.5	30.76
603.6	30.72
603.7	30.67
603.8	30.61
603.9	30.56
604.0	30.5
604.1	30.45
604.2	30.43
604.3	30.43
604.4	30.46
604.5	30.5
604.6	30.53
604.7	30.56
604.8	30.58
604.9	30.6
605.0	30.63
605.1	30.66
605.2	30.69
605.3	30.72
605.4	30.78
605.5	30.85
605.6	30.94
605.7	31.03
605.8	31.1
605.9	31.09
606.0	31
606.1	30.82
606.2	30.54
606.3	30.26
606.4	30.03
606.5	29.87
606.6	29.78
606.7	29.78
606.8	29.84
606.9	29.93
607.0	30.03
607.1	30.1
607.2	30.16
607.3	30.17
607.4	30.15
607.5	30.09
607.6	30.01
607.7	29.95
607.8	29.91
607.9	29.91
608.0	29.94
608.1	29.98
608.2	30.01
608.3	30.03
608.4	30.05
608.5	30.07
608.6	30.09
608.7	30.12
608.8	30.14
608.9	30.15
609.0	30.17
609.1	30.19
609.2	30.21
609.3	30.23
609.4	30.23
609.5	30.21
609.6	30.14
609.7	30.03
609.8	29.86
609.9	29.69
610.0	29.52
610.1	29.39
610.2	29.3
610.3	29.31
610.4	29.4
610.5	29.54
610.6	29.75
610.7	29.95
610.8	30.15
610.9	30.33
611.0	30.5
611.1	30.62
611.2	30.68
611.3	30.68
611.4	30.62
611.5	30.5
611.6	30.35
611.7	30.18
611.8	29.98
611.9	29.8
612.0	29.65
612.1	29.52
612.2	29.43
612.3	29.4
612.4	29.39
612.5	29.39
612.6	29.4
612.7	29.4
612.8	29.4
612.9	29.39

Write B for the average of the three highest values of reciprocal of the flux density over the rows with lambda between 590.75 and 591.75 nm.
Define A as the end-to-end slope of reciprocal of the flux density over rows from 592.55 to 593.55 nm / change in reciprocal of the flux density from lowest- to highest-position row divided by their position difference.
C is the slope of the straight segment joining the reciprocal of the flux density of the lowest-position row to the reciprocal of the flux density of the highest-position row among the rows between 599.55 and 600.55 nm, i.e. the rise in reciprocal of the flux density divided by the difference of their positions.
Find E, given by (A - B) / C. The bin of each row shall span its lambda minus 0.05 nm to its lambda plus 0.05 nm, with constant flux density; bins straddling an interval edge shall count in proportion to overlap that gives 239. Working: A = 0.0003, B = 0.0325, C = -0.0001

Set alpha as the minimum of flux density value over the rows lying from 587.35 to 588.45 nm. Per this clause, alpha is 30.03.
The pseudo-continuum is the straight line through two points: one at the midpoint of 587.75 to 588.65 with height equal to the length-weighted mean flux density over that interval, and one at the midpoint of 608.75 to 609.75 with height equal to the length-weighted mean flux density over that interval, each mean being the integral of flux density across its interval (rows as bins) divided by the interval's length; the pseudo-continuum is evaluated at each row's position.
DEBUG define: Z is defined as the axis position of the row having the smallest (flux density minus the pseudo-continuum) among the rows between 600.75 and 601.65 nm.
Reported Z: 601.6 nm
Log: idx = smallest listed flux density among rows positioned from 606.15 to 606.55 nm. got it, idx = 29.87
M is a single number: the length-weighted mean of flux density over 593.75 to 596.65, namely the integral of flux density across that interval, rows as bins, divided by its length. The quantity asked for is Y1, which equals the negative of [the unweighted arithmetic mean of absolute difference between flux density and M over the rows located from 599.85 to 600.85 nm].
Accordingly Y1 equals -0.44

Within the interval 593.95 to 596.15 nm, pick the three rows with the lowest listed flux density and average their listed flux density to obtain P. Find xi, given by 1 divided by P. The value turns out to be 0.0330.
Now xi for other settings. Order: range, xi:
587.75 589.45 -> 0.0385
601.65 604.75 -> 0.0335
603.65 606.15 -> 0.0329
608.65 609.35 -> 0.0332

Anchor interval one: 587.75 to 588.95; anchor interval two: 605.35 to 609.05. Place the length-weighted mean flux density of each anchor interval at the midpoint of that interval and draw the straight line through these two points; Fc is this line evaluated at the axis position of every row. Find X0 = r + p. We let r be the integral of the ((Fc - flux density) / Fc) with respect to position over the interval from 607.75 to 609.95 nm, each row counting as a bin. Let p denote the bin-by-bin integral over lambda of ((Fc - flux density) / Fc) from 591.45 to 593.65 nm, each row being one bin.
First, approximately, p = -0.08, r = 0.017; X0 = -0.062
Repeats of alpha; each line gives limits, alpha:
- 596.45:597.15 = 31.03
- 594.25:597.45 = 30.28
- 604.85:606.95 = 29.78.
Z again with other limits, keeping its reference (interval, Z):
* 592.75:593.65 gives 593.4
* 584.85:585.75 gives 585.7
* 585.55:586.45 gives 586.0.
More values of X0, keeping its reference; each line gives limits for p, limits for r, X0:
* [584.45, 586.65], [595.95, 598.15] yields -0.178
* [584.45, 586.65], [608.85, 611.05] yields -0.082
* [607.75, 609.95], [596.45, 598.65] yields -0.043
